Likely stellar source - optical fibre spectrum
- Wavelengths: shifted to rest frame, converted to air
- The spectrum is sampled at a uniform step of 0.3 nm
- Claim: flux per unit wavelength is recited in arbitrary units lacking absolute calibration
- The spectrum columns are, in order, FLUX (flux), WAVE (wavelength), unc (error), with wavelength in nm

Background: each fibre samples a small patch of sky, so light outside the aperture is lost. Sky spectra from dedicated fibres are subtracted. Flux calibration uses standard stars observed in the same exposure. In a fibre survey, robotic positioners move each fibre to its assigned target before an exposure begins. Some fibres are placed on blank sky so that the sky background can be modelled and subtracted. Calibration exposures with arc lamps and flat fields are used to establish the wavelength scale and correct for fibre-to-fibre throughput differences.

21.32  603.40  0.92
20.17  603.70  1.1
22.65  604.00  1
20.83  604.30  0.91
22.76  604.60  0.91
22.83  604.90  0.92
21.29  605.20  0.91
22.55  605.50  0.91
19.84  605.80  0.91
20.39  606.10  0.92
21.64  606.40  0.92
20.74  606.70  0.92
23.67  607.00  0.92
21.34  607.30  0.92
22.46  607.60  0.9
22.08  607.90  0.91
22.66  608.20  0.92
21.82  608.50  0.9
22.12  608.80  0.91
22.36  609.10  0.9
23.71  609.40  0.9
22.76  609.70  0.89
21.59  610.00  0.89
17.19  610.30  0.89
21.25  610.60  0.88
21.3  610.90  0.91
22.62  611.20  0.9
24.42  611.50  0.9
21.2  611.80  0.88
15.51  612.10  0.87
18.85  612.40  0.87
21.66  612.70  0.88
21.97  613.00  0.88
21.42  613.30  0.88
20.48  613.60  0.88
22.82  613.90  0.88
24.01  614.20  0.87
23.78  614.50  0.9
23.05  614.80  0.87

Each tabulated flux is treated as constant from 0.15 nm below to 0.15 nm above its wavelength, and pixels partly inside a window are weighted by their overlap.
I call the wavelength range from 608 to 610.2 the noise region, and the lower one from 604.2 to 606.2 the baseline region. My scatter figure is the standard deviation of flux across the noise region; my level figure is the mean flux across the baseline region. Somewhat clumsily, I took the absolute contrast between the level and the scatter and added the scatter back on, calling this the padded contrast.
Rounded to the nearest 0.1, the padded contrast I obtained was 21.5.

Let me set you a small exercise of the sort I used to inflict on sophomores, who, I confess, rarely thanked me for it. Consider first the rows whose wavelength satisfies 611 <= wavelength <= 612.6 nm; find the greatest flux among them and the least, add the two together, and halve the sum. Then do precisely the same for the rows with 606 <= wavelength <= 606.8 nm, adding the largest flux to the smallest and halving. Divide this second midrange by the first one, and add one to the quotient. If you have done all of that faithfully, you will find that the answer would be 2.05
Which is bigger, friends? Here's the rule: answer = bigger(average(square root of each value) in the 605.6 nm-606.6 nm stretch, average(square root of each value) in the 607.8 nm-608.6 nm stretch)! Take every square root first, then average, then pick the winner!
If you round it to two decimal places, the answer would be 4.71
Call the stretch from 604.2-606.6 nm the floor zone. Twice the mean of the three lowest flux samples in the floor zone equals 40.7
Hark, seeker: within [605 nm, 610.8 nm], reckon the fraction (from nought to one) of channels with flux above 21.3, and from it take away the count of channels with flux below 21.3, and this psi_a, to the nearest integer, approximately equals -5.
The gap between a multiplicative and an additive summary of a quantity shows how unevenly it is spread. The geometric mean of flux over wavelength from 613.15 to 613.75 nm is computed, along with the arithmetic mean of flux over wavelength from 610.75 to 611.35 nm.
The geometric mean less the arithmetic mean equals -1.0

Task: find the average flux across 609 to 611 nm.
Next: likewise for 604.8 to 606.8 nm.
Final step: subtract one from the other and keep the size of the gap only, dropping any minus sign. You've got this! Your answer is 0.13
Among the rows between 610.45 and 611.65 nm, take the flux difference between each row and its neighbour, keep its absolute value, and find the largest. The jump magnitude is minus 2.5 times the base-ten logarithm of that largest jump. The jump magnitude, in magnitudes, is -0.64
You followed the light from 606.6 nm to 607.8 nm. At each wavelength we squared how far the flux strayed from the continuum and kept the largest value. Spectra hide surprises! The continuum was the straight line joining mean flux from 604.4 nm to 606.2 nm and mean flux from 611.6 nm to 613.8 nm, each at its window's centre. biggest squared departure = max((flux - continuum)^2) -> 6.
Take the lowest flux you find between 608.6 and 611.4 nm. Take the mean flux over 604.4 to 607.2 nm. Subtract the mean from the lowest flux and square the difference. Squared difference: 21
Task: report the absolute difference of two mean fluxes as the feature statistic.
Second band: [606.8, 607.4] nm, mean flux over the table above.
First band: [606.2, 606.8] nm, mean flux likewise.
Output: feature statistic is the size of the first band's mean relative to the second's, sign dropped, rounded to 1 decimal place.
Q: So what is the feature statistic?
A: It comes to 1.3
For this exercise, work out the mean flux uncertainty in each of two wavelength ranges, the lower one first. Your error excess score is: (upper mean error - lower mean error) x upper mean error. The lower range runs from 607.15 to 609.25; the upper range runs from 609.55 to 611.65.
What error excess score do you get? -0.013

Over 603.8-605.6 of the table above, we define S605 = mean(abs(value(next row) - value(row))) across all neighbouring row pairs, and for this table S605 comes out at 1.3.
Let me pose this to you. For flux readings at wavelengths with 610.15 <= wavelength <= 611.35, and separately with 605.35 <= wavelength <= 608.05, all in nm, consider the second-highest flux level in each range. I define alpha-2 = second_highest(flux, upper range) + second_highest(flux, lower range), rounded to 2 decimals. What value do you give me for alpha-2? 43.85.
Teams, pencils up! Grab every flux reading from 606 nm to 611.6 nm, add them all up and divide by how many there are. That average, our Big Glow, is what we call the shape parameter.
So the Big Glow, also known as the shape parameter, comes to 21.9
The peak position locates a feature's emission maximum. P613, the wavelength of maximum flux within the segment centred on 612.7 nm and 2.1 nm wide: 613.00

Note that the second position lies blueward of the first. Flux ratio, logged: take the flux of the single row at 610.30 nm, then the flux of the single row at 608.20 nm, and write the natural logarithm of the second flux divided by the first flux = 0.28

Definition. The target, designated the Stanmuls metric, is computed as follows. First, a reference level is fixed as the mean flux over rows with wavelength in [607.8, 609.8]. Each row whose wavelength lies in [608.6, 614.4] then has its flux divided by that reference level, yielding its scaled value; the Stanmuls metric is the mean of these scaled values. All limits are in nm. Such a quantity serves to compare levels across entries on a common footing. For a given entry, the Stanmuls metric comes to 0.953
